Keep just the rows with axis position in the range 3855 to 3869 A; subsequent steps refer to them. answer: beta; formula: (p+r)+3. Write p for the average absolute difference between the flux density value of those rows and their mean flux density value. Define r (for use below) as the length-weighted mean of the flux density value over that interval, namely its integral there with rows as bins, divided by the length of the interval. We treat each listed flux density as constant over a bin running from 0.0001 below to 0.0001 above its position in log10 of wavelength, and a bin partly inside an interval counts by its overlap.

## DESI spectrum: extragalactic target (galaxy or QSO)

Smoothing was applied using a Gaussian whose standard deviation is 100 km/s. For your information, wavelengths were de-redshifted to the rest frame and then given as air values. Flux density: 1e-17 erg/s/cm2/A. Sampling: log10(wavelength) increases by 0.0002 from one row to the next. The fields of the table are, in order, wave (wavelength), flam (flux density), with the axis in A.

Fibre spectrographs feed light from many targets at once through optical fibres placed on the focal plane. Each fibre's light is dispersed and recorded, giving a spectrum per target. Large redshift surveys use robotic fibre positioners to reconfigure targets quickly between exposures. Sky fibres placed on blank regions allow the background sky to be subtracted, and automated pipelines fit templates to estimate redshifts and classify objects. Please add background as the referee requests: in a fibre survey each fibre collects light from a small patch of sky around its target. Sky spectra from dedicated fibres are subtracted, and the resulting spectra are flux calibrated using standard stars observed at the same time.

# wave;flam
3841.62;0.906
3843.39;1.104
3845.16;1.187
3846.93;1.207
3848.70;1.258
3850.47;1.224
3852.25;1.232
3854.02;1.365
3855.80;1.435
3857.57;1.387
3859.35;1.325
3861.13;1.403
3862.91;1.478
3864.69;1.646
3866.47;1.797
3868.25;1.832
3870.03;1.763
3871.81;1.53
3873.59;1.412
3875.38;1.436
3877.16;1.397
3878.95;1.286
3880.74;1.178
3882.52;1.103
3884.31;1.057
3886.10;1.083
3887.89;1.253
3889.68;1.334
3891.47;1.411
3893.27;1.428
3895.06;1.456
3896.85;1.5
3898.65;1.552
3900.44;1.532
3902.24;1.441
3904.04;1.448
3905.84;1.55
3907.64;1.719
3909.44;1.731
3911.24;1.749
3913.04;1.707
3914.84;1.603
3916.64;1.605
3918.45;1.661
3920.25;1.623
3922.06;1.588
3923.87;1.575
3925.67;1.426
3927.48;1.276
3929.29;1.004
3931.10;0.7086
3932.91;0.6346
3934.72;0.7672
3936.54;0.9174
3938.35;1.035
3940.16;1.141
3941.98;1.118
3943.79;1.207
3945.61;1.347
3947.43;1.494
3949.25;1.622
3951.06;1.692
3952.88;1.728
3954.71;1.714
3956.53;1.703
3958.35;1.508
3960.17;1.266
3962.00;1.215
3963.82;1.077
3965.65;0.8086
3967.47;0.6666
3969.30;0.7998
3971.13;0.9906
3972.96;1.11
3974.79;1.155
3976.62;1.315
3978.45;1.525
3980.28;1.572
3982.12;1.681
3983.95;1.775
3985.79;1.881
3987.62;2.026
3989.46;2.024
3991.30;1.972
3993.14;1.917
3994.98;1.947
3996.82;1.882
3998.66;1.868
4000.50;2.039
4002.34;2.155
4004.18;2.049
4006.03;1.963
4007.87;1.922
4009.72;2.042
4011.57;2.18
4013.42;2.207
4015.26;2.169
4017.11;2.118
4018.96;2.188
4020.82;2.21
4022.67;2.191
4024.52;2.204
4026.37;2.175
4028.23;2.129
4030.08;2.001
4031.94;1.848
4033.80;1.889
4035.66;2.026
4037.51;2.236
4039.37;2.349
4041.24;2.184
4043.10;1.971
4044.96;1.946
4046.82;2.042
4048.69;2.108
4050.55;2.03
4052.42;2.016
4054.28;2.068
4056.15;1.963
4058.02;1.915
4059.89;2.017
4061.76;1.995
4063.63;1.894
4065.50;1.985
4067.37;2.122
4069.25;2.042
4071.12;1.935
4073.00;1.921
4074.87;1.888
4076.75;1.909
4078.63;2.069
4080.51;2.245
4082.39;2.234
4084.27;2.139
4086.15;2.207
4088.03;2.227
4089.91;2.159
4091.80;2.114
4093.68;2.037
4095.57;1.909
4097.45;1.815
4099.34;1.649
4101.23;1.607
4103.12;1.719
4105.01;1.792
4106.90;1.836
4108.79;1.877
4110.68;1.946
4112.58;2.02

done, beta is 4.7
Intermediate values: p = 0.17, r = 1.54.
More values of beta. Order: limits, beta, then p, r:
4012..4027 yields 5.2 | 0.02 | 2.18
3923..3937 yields 4.3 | 0.29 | 1.04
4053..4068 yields 5.0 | 0.06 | 1.99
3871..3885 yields 4.4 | 0.14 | 1.30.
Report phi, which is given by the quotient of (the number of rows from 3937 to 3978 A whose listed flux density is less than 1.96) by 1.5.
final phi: 14.7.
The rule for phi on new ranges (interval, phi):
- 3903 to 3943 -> 14.7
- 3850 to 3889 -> 14.7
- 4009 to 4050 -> 2.0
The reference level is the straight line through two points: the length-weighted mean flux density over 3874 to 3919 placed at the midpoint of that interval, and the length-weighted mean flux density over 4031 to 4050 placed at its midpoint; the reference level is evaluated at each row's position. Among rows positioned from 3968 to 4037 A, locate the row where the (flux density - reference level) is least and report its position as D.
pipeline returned 3969.30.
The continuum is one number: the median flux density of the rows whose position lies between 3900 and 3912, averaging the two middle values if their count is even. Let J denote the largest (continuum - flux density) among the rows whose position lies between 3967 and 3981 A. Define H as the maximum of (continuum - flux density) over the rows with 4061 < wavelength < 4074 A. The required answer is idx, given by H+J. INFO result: 0.54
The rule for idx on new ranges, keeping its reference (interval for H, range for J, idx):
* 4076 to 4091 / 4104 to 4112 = -0.60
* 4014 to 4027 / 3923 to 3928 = -0.29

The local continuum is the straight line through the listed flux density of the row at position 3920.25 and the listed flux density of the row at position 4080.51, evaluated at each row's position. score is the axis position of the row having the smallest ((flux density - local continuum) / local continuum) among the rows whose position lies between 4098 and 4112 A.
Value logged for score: 4101.23 A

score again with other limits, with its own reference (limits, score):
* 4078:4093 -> 4091.80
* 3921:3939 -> 3932.91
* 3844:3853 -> 3845.16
